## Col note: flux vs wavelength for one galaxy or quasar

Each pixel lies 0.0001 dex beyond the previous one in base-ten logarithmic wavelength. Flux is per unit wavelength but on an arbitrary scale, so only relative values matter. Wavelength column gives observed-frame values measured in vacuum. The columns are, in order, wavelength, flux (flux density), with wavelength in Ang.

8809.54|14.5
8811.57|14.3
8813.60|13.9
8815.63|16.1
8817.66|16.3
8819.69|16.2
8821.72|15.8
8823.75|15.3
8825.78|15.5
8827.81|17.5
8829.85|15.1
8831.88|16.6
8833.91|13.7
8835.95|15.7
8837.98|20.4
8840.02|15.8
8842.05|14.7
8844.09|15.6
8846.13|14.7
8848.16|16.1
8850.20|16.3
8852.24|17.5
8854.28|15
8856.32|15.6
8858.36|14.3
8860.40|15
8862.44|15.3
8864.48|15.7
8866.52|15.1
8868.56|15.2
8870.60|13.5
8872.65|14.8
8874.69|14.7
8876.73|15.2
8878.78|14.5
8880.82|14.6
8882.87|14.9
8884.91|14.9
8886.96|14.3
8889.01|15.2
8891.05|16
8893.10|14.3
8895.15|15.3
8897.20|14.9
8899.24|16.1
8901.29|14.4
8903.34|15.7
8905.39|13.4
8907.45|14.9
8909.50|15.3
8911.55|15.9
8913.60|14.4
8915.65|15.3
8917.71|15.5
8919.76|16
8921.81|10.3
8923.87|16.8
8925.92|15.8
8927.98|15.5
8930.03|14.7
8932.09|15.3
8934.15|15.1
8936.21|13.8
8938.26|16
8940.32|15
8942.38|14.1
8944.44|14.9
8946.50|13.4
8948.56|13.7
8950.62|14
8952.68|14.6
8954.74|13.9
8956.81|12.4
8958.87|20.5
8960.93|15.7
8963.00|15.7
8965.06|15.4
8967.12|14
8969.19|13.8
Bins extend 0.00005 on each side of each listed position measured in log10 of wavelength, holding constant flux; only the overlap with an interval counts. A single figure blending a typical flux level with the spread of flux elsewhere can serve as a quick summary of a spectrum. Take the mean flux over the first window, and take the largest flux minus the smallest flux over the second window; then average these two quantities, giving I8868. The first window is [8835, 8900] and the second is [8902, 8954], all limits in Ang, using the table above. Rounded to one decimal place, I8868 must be 10.9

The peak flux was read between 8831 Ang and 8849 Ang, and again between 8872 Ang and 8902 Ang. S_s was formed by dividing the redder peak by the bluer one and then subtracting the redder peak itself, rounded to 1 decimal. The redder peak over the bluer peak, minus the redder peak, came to -15.3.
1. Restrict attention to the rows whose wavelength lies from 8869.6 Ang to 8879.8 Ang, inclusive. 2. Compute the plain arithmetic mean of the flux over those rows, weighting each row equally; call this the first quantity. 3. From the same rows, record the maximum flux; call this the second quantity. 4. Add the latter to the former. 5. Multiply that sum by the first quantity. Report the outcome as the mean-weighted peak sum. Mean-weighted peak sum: 432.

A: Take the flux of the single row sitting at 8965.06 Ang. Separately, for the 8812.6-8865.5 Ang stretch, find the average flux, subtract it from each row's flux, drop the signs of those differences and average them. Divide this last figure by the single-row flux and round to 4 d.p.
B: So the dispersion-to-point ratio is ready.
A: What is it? 0.0563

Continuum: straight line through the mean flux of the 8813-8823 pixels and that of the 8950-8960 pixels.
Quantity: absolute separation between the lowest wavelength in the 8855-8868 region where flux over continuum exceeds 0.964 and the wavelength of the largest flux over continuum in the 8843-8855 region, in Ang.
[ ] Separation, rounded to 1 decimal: 4.1 Ang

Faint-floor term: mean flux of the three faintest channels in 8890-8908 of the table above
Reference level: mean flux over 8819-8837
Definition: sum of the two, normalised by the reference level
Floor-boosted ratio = 1.89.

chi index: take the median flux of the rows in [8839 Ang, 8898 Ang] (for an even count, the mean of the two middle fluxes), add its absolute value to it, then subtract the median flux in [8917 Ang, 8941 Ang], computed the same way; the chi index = 14.6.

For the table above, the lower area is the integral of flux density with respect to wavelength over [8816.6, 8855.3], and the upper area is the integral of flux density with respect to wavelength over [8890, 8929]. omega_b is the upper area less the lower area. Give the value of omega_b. -32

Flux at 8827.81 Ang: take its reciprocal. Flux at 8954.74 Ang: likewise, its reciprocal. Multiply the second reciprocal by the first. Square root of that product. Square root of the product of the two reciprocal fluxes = 0.064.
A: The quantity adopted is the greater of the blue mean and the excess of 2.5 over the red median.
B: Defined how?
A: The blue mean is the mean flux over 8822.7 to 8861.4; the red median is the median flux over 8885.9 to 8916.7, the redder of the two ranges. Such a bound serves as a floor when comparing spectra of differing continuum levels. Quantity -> 15.8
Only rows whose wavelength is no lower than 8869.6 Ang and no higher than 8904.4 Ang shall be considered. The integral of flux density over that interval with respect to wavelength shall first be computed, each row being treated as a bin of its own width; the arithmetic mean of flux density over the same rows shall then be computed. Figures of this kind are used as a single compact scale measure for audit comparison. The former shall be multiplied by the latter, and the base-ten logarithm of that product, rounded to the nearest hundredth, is 3.89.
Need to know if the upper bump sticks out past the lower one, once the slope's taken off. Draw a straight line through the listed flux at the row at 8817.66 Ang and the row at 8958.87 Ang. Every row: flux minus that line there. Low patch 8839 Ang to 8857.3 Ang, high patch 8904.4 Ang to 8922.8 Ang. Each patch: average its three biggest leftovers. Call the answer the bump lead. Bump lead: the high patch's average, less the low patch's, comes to -2.8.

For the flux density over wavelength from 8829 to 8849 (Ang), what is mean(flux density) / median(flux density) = 1.01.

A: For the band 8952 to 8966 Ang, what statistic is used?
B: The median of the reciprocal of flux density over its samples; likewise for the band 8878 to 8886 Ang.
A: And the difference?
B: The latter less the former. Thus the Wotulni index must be 0.0029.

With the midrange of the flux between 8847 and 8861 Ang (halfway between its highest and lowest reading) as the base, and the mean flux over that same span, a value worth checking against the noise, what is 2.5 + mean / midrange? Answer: 3.49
